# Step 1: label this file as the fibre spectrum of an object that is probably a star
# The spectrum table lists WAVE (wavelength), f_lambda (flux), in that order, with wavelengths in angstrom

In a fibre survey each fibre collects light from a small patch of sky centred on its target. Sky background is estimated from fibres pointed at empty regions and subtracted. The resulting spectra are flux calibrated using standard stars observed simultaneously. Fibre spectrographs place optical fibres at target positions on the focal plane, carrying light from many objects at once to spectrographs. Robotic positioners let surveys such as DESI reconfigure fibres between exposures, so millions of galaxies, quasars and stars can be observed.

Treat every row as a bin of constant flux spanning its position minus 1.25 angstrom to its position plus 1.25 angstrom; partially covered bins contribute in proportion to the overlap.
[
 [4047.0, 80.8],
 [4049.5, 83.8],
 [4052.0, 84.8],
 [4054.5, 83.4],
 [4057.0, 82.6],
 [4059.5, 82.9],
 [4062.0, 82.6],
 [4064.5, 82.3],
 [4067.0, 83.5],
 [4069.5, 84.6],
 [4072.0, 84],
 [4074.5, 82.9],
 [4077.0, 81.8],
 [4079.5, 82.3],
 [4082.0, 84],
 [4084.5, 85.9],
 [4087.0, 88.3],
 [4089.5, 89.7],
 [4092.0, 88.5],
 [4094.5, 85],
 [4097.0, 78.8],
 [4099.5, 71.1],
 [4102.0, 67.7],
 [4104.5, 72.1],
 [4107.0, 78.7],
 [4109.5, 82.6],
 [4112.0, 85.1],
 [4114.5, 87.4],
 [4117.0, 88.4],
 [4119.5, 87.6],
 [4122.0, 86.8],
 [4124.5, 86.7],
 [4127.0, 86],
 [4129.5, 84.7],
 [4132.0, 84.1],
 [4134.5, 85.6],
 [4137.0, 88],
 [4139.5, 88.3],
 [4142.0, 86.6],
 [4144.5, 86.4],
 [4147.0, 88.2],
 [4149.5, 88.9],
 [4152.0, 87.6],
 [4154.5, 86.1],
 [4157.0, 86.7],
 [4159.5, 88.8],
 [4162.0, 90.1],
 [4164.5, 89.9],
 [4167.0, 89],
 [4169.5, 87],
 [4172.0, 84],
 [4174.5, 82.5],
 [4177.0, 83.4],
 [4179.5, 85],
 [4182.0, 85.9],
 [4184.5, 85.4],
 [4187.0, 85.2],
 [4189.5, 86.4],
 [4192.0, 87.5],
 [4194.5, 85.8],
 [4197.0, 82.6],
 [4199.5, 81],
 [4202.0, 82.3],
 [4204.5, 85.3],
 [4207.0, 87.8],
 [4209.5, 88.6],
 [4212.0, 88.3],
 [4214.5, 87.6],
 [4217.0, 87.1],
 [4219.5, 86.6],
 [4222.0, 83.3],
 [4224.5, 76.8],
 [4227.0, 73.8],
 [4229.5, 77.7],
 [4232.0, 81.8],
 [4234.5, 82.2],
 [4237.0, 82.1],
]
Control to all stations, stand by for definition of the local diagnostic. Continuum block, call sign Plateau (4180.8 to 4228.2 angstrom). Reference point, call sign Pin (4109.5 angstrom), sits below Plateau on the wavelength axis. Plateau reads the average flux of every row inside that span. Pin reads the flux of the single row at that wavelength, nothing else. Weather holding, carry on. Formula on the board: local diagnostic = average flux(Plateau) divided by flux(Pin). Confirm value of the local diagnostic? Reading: 1.02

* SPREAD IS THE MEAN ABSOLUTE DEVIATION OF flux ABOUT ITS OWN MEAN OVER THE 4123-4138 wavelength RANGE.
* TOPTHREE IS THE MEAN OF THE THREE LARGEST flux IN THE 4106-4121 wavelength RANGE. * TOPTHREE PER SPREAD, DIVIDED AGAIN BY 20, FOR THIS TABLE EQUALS 4.2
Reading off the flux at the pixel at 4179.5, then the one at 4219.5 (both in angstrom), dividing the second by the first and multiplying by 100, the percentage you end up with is 102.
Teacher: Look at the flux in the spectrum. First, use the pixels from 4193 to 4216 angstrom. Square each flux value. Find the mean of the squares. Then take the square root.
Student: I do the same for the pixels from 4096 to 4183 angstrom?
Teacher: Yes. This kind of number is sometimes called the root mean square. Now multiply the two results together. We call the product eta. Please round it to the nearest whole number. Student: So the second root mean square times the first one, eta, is 7260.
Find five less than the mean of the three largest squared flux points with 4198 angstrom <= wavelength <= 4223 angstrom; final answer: 7780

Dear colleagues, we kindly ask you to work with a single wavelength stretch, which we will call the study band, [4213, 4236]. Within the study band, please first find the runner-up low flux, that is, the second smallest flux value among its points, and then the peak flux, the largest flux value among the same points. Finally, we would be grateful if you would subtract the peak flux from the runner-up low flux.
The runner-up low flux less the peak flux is -11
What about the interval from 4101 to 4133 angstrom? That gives -16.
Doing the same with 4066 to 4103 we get -19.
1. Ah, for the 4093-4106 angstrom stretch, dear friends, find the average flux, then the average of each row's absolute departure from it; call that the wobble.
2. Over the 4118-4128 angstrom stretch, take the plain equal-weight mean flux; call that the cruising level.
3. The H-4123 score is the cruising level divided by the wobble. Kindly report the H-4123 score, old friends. 16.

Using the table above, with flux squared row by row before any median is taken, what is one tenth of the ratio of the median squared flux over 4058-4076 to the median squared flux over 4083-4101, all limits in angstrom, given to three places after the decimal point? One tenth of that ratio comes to 0.093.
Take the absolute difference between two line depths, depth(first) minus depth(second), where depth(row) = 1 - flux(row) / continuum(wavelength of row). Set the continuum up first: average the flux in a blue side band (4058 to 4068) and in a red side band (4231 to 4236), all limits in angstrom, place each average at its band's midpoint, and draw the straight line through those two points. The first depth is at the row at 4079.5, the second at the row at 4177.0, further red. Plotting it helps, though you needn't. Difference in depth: 0.02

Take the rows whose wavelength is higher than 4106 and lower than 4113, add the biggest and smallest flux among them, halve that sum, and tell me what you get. 81.9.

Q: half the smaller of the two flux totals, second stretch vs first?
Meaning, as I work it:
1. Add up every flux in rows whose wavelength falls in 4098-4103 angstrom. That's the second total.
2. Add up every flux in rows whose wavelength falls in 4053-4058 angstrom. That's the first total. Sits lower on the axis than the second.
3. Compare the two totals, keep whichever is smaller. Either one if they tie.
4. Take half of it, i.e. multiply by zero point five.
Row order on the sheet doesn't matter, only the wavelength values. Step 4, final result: 69.4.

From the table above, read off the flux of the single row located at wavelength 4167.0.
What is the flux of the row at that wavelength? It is 89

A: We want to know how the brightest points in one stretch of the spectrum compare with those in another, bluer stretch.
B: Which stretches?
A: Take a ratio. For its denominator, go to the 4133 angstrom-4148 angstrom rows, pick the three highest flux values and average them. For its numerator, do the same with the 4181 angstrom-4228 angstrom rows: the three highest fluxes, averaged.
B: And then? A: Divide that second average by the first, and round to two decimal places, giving 1.00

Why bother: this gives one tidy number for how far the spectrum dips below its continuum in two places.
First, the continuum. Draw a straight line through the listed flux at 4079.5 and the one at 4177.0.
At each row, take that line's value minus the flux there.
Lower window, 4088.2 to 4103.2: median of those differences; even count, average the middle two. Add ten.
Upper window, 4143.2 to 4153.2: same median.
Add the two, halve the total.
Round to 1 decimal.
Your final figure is 2.9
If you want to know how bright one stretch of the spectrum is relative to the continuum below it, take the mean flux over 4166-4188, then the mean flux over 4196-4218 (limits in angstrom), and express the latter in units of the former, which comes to 1.00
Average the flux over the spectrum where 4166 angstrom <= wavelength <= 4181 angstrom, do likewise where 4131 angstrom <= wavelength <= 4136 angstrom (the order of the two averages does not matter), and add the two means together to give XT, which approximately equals 170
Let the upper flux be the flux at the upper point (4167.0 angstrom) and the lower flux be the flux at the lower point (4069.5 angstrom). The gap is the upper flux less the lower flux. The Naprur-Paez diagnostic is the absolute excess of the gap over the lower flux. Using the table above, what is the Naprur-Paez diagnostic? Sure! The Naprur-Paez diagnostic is 80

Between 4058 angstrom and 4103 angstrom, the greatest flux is 89.7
